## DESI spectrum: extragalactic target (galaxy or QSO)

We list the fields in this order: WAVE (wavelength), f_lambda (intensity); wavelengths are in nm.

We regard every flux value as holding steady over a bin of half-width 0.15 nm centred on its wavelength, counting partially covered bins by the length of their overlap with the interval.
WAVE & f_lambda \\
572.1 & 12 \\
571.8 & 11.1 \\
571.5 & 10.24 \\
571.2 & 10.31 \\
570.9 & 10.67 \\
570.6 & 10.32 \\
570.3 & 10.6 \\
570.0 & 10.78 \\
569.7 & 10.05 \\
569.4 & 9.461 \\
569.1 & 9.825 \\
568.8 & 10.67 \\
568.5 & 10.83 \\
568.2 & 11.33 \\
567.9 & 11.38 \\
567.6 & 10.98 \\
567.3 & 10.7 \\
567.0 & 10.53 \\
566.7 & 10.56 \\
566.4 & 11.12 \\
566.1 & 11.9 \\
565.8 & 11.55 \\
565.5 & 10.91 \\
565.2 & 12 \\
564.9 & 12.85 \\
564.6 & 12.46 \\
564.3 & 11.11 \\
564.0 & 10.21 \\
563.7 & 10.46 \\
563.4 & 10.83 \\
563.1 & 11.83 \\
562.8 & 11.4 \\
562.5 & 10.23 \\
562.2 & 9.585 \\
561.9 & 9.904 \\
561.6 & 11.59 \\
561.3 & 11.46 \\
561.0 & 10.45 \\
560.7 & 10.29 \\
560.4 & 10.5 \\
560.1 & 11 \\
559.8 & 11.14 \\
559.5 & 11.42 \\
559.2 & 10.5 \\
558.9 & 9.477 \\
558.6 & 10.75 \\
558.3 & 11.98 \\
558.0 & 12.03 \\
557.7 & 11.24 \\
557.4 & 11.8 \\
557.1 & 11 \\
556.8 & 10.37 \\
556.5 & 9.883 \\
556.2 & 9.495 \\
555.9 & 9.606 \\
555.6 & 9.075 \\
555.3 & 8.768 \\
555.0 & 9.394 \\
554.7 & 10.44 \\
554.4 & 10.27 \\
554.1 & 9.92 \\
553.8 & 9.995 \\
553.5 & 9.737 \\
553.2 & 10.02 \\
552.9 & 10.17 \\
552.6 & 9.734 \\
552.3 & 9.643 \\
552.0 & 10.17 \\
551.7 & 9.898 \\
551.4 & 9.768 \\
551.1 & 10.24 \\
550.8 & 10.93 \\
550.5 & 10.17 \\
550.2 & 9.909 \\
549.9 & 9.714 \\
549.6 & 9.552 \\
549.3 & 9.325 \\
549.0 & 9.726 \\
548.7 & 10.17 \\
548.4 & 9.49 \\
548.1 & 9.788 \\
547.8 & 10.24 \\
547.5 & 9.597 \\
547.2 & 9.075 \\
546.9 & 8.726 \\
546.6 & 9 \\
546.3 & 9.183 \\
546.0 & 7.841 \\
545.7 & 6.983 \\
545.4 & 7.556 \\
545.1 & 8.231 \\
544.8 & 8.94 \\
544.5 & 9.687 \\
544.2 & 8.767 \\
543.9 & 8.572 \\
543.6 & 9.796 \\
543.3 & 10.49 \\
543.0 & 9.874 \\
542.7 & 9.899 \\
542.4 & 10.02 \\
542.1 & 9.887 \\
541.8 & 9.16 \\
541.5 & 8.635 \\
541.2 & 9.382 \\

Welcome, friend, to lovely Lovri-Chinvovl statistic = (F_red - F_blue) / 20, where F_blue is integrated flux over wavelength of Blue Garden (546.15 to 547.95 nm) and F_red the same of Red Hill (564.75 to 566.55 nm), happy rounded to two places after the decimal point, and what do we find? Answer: 0.22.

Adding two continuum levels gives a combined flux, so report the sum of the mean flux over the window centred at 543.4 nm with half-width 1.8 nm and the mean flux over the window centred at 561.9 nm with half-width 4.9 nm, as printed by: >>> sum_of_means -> 20.5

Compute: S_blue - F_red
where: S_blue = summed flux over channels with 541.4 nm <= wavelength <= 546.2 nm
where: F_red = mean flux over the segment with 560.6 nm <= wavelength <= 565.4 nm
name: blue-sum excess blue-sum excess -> 133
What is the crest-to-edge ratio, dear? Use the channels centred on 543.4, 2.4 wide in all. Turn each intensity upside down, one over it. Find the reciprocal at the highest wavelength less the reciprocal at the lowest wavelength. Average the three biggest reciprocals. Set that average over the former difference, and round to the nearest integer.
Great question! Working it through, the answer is 32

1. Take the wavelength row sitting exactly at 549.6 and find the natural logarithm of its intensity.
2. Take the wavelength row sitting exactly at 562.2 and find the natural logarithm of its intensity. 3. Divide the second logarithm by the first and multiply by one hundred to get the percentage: 100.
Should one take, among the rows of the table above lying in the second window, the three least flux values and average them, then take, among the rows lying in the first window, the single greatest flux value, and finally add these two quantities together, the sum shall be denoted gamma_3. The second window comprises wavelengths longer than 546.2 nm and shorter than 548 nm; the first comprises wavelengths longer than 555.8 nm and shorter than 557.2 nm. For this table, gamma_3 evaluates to 19.9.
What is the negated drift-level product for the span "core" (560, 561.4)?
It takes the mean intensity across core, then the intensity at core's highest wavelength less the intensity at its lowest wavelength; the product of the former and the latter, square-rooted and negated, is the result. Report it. -2.2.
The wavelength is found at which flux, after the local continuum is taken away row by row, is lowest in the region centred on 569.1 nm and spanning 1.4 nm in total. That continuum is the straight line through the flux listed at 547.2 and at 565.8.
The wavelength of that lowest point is 569.4 nm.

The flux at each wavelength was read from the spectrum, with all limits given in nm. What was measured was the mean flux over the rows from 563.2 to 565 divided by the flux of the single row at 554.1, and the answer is 1.14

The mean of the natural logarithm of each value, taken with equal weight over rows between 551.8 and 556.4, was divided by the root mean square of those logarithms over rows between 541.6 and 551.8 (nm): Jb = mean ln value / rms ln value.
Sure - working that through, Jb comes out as 1.02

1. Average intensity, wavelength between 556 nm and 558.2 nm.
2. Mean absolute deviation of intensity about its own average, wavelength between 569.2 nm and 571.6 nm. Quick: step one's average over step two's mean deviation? 37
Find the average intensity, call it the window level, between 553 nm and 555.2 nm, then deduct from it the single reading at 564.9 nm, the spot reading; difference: -2.9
